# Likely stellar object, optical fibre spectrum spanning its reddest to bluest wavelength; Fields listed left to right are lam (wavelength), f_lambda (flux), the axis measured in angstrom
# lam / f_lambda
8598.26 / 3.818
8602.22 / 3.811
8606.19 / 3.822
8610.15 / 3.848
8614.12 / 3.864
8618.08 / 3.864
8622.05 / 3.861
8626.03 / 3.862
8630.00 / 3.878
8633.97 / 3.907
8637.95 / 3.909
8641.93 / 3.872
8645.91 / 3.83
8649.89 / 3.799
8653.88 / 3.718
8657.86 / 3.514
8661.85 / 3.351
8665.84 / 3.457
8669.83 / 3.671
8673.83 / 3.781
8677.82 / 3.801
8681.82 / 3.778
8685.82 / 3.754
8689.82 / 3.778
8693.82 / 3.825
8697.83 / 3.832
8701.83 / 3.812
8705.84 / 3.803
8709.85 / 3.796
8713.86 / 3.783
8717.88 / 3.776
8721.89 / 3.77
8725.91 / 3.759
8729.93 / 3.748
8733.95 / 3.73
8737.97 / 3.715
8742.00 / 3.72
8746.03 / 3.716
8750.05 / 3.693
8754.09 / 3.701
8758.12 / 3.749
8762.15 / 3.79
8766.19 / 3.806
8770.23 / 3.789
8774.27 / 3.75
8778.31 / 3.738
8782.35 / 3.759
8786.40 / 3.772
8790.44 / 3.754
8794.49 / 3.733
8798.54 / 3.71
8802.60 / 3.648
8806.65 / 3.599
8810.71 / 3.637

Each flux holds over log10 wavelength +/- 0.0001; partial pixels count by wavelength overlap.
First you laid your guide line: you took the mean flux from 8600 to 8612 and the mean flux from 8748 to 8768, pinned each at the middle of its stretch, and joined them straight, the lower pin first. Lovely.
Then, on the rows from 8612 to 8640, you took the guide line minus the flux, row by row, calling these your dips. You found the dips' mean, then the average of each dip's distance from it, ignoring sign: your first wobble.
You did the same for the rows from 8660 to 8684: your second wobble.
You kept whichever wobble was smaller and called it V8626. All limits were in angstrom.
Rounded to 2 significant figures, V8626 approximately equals 0.021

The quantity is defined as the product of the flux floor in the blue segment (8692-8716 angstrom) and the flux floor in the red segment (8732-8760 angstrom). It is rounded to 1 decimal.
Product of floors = 14.0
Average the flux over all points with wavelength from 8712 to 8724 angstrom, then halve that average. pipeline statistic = 1.888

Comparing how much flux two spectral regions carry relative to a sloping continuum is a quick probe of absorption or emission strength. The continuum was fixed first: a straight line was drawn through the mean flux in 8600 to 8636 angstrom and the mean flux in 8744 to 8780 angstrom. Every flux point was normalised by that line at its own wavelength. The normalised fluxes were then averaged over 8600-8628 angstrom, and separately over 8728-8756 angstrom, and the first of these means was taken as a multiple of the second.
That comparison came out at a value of 1.009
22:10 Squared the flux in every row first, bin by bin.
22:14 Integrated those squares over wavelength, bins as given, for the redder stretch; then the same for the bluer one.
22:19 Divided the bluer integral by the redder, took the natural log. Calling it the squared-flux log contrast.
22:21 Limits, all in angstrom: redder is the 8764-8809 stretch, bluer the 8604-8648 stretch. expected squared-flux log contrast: 0.05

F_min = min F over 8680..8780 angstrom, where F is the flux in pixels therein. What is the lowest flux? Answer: 3.693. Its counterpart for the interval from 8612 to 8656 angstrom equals 3.718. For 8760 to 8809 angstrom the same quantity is 3.599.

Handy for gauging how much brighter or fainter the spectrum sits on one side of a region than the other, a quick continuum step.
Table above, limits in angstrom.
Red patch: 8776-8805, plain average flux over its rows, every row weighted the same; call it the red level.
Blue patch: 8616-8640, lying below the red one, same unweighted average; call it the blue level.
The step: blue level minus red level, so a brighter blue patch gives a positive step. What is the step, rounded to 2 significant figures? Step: 0.15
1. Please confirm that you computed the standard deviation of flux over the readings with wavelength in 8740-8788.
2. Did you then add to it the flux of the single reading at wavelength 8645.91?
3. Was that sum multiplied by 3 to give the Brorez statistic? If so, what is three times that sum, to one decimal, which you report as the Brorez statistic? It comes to 11.6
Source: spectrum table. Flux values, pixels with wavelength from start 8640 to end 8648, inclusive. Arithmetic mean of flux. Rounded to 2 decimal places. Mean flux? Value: 3.85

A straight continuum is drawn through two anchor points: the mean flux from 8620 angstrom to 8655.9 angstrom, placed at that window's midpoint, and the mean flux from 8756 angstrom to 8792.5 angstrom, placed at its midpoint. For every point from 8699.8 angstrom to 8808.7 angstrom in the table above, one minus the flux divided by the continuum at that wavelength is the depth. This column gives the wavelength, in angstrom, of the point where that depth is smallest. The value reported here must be 8766.19 angstrom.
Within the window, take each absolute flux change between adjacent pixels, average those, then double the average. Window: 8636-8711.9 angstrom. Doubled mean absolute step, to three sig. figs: 0.130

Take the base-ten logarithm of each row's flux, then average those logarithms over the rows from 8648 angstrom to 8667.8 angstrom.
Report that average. 0.552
